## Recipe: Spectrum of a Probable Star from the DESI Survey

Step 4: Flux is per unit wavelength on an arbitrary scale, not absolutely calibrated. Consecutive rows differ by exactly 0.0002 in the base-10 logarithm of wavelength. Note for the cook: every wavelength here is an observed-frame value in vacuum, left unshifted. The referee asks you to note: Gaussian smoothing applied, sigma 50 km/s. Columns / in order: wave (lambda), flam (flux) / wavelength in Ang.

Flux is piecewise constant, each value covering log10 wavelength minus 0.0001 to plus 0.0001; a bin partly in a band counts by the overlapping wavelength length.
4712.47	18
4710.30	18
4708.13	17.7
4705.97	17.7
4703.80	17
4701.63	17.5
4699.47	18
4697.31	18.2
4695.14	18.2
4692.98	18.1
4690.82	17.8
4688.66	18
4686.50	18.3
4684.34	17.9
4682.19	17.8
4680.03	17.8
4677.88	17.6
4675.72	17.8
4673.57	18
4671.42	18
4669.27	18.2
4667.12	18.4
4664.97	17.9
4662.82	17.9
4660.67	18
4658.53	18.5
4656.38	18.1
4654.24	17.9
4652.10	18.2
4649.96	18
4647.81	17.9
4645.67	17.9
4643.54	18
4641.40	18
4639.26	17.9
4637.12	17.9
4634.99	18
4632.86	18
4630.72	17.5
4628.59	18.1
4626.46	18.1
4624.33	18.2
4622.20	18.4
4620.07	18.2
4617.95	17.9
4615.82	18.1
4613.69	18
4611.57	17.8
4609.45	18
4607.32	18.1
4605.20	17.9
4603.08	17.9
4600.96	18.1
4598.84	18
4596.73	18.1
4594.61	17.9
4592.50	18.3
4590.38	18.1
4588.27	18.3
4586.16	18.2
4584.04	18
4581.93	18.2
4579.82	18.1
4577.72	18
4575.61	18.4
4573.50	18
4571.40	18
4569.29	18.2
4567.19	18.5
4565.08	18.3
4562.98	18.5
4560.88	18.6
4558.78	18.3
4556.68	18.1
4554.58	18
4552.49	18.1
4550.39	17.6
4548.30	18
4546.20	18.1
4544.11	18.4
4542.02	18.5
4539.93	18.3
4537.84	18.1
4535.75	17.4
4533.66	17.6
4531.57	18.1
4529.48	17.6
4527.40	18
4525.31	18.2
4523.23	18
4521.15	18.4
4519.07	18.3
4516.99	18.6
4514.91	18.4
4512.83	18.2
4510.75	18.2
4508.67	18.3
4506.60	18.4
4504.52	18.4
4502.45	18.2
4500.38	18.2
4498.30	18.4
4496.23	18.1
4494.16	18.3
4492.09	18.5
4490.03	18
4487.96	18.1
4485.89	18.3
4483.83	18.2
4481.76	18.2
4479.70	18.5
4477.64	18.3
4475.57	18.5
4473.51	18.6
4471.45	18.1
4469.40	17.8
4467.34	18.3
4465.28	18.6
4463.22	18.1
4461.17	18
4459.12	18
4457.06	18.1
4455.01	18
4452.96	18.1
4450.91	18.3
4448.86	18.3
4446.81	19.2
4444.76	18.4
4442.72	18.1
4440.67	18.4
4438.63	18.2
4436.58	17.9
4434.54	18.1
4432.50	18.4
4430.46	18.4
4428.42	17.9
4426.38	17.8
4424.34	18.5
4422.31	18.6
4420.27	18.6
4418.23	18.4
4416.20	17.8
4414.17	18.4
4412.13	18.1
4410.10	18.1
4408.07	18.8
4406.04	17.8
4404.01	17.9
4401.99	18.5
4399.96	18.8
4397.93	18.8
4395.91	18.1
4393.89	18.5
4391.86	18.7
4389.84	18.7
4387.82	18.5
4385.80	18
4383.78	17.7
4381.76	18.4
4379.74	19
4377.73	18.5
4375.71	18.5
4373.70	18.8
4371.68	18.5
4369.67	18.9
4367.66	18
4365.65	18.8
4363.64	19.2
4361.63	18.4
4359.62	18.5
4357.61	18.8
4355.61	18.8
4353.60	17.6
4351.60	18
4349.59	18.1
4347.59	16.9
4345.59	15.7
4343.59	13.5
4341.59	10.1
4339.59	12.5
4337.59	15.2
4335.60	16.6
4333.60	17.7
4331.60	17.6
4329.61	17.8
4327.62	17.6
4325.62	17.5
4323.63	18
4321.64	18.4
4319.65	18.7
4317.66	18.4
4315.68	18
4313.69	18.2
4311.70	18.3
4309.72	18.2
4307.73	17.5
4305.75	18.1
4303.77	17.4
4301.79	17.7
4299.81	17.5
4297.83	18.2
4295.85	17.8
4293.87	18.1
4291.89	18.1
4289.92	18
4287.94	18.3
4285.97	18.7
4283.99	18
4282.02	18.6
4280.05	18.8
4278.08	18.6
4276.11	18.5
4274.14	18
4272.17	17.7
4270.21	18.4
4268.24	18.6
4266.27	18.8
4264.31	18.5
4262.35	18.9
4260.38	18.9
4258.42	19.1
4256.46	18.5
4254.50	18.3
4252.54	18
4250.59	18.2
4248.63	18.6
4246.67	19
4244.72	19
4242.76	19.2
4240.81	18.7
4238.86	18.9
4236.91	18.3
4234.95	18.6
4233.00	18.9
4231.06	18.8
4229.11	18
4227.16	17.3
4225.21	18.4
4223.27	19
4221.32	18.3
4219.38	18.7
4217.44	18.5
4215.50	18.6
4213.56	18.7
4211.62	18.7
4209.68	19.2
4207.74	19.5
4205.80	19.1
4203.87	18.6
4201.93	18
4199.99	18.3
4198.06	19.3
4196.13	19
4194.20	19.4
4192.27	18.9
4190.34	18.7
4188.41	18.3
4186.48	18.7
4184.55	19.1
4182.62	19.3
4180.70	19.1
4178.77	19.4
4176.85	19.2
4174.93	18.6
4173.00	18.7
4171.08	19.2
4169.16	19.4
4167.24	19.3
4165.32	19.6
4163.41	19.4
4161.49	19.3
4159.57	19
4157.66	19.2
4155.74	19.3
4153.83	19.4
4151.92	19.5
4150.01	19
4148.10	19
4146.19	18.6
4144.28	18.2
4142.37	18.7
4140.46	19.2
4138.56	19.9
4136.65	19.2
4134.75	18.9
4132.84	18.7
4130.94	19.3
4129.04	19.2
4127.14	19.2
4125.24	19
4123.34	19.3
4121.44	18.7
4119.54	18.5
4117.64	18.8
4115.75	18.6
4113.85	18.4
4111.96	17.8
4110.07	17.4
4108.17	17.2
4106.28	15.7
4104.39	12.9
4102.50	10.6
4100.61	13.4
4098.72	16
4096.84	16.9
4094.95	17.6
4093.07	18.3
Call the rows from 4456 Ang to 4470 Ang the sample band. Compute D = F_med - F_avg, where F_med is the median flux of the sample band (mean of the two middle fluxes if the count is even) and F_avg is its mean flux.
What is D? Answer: -0.03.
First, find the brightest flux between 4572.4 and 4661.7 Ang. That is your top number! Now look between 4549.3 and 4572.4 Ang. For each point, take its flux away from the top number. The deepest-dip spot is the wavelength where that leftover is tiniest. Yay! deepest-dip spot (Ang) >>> 4560.88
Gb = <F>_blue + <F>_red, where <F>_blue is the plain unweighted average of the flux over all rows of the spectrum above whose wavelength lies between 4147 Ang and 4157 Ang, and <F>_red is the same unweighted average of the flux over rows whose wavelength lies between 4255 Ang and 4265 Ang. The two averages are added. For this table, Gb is 38.0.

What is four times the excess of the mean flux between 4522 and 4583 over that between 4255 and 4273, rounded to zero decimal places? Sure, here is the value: -2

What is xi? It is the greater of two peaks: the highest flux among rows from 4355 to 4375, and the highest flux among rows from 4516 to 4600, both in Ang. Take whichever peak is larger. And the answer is 19.2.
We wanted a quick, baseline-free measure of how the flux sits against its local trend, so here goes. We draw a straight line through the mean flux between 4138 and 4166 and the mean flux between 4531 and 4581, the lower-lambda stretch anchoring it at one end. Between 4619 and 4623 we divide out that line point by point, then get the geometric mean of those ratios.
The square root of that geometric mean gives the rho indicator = 1.009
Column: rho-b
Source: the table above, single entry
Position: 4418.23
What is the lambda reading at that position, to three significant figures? 18.4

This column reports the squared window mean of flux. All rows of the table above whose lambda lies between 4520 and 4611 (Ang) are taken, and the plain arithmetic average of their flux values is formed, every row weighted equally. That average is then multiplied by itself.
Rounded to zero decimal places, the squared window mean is 328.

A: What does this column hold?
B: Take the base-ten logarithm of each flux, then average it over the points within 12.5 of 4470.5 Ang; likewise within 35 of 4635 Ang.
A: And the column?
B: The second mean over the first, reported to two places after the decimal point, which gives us 1.00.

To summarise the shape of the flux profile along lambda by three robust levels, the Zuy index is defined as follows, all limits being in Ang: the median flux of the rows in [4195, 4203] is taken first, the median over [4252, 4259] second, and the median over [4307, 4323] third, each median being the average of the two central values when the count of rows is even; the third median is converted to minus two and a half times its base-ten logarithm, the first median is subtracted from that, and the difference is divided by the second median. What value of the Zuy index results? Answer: -1.18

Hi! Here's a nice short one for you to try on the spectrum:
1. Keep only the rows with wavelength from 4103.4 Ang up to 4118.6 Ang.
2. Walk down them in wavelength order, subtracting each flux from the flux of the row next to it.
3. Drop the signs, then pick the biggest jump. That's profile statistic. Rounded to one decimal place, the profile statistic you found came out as 2.8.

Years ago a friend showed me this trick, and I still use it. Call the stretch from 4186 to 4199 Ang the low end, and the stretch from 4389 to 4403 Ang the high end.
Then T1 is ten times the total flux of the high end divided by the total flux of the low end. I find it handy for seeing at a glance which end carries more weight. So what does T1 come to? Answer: 9.83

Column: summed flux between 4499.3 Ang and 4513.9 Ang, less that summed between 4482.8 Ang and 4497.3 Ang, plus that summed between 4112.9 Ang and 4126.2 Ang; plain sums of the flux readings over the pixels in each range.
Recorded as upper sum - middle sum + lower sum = 132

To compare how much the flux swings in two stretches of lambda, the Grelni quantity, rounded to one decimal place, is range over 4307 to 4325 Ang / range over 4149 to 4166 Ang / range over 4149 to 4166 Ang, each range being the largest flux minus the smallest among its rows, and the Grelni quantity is 3.3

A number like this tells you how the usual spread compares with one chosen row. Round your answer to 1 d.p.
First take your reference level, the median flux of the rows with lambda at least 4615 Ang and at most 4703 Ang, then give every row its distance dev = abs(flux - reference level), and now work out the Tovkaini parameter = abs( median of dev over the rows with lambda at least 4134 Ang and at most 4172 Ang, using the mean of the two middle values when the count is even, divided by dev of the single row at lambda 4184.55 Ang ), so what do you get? 1.1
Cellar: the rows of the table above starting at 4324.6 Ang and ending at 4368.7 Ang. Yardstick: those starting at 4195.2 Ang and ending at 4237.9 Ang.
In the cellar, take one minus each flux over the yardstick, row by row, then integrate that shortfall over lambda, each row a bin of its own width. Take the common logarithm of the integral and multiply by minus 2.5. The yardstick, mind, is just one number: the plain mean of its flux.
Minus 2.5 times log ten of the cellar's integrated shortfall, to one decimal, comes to -1.5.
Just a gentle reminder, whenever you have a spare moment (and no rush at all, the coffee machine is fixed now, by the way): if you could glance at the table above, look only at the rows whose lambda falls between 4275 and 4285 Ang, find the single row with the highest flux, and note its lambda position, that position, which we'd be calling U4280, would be 4280.05 Ang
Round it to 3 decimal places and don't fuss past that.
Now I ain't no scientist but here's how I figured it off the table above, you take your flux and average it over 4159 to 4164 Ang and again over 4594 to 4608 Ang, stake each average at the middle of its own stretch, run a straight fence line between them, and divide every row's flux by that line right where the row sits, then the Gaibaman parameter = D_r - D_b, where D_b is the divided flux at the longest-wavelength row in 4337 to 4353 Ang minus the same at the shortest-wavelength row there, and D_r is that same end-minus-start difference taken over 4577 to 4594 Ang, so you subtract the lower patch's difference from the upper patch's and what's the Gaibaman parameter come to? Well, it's -0.133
